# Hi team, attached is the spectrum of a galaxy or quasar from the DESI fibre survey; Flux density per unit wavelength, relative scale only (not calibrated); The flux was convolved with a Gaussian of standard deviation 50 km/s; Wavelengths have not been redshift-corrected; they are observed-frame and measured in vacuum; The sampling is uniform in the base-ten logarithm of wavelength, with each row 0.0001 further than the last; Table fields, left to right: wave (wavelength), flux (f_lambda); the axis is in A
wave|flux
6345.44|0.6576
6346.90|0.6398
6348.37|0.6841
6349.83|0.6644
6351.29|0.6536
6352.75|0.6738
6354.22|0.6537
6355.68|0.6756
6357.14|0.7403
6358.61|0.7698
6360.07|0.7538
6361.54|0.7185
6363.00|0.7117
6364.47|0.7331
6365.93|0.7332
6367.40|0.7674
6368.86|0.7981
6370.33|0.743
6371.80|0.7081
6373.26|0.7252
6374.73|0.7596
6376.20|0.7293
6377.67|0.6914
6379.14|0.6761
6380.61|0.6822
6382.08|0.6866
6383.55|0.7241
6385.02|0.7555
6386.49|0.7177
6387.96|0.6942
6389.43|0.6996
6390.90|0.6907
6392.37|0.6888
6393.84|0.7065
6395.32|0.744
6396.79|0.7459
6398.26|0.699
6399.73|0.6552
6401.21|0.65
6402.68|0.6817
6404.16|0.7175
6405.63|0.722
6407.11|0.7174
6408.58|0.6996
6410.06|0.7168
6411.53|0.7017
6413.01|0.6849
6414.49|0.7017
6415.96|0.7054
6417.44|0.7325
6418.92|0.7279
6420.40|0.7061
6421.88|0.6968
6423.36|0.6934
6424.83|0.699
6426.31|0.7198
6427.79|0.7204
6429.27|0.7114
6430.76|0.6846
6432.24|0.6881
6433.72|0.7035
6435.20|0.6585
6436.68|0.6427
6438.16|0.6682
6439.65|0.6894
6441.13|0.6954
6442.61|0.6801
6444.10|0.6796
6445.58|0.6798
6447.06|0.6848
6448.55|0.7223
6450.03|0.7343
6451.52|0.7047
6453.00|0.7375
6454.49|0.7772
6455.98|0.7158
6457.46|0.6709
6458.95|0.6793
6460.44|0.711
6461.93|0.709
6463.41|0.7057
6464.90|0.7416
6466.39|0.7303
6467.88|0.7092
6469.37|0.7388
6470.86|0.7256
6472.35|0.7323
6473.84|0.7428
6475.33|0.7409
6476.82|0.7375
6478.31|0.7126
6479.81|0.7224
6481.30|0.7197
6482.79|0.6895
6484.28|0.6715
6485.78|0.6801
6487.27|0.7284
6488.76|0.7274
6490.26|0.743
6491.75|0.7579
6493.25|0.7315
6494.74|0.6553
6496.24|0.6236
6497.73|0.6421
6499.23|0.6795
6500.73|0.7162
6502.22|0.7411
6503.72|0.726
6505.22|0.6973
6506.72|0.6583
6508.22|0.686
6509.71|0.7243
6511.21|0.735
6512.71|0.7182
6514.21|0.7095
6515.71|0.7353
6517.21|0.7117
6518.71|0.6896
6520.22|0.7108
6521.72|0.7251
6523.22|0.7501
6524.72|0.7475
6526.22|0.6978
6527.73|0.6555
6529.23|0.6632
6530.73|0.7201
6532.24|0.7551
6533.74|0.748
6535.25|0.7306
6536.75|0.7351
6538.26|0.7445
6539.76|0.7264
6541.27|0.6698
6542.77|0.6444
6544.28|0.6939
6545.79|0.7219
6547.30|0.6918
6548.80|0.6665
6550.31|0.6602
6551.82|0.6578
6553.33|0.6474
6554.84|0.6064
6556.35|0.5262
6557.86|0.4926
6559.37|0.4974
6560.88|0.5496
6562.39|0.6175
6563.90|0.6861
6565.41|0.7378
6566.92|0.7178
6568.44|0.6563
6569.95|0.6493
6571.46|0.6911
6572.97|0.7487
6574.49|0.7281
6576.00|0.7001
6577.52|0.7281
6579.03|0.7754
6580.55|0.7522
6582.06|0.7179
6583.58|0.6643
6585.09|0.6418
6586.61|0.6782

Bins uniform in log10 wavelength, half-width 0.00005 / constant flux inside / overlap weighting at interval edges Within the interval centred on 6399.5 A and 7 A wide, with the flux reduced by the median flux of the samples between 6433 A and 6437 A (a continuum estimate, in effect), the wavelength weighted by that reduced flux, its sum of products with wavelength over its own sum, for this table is 6397.9 A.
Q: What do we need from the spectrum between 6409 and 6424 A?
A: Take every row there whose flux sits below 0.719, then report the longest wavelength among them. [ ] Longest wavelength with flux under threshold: 6423.36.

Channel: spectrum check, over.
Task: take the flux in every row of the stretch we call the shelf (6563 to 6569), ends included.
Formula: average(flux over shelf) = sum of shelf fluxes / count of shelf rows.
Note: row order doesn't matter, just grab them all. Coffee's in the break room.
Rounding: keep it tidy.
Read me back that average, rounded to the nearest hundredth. 0.70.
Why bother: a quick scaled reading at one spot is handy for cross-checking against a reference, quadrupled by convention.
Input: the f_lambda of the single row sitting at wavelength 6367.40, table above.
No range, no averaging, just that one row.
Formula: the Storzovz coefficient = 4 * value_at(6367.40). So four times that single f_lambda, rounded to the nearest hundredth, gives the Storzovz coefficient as 3.07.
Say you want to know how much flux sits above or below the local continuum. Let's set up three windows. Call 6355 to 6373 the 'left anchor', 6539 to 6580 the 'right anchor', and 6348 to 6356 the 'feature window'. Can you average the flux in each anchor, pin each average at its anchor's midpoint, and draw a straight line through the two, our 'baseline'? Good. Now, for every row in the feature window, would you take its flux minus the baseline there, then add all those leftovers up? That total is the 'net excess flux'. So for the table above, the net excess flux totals -0.45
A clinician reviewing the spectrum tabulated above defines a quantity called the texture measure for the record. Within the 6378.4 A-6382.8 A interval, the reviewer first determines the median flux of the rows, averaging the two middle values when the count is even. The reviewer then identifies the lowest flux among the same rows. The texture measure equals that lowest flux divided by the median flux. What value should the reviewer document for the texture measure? 0.991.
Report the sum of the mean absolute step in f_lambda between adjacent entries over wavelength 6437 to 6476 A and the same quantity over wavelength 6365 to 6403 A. 0.045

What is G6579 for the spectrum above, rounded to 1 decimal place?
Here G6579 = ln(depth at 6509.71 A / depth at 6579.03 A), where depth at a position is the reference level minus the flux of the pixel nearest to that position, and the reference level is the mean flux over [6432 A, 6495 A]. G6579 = -1.5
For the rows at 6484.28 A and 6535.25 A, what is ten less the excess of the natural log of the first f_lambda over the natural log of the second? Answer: 10.1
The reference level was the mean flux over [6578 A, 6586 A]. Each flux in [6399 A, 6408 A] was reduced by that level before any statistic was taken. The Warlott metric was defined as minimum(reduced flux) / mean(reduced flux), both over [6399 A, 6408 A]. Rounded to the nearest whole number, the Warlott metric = 3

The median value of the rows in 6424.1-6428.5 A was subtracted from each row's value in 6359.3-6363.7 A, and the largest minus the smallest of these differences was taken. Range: 0.042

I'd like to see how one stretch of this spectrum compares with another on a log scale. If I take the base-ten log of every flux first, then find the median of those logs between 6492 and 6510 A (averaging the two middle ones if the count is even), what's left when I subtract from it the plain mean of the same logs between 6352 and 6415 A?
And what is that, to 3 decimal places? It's -0.013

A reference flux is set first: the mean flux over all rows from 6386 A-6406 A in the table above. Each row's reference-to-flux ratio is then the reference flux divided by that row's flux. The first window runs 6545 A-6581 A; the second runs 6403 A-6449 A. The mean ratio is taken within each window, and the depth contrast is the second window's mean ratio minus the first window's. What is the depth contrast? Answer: -0.070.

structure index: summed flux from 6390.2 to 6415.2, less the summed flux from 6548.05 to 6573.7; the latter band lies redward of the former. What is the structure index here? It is 1.1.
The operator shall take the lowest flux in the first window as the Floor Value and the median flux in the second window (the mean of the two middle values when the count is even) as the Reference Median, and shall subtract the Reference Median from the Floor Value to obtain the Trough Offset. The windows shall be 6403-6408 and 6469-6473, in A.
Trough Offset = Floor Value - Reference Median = -0.015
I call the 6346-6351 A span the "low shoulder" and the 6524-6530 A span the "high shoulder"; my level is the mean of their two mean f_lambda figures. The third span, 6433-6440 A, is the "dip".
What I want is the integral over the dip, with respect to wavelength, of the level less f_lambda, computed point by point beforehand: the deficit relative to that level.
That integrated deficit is 0.03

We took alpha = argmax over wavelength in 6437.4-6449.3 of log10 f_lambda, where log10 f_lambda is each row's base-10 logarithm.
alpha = 6448.55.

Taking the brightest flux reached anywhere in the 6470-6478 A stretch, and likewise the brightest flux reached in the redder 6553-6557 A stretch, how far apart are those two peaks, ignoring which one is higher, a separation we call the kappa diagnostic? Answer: 0.095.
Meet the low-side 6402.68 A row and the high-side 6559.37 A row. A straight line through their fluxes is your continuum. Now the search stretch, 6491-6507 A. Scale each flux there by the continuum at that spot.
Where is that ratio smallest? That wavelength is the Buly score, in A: 6496.24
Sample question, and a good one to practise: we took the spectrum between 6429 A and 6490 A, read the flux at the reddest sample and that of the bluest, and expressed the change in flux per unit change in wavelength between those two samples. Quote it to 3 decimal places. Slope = 0.000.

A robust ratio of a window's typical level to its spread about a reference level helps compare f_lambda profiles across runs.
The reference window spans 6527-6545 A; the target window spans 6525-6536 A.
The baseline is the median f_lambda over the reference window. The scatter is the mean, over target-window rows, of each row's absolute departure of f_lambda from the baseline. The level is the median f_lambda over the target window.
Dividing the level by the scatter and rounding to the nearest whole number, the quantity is 23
